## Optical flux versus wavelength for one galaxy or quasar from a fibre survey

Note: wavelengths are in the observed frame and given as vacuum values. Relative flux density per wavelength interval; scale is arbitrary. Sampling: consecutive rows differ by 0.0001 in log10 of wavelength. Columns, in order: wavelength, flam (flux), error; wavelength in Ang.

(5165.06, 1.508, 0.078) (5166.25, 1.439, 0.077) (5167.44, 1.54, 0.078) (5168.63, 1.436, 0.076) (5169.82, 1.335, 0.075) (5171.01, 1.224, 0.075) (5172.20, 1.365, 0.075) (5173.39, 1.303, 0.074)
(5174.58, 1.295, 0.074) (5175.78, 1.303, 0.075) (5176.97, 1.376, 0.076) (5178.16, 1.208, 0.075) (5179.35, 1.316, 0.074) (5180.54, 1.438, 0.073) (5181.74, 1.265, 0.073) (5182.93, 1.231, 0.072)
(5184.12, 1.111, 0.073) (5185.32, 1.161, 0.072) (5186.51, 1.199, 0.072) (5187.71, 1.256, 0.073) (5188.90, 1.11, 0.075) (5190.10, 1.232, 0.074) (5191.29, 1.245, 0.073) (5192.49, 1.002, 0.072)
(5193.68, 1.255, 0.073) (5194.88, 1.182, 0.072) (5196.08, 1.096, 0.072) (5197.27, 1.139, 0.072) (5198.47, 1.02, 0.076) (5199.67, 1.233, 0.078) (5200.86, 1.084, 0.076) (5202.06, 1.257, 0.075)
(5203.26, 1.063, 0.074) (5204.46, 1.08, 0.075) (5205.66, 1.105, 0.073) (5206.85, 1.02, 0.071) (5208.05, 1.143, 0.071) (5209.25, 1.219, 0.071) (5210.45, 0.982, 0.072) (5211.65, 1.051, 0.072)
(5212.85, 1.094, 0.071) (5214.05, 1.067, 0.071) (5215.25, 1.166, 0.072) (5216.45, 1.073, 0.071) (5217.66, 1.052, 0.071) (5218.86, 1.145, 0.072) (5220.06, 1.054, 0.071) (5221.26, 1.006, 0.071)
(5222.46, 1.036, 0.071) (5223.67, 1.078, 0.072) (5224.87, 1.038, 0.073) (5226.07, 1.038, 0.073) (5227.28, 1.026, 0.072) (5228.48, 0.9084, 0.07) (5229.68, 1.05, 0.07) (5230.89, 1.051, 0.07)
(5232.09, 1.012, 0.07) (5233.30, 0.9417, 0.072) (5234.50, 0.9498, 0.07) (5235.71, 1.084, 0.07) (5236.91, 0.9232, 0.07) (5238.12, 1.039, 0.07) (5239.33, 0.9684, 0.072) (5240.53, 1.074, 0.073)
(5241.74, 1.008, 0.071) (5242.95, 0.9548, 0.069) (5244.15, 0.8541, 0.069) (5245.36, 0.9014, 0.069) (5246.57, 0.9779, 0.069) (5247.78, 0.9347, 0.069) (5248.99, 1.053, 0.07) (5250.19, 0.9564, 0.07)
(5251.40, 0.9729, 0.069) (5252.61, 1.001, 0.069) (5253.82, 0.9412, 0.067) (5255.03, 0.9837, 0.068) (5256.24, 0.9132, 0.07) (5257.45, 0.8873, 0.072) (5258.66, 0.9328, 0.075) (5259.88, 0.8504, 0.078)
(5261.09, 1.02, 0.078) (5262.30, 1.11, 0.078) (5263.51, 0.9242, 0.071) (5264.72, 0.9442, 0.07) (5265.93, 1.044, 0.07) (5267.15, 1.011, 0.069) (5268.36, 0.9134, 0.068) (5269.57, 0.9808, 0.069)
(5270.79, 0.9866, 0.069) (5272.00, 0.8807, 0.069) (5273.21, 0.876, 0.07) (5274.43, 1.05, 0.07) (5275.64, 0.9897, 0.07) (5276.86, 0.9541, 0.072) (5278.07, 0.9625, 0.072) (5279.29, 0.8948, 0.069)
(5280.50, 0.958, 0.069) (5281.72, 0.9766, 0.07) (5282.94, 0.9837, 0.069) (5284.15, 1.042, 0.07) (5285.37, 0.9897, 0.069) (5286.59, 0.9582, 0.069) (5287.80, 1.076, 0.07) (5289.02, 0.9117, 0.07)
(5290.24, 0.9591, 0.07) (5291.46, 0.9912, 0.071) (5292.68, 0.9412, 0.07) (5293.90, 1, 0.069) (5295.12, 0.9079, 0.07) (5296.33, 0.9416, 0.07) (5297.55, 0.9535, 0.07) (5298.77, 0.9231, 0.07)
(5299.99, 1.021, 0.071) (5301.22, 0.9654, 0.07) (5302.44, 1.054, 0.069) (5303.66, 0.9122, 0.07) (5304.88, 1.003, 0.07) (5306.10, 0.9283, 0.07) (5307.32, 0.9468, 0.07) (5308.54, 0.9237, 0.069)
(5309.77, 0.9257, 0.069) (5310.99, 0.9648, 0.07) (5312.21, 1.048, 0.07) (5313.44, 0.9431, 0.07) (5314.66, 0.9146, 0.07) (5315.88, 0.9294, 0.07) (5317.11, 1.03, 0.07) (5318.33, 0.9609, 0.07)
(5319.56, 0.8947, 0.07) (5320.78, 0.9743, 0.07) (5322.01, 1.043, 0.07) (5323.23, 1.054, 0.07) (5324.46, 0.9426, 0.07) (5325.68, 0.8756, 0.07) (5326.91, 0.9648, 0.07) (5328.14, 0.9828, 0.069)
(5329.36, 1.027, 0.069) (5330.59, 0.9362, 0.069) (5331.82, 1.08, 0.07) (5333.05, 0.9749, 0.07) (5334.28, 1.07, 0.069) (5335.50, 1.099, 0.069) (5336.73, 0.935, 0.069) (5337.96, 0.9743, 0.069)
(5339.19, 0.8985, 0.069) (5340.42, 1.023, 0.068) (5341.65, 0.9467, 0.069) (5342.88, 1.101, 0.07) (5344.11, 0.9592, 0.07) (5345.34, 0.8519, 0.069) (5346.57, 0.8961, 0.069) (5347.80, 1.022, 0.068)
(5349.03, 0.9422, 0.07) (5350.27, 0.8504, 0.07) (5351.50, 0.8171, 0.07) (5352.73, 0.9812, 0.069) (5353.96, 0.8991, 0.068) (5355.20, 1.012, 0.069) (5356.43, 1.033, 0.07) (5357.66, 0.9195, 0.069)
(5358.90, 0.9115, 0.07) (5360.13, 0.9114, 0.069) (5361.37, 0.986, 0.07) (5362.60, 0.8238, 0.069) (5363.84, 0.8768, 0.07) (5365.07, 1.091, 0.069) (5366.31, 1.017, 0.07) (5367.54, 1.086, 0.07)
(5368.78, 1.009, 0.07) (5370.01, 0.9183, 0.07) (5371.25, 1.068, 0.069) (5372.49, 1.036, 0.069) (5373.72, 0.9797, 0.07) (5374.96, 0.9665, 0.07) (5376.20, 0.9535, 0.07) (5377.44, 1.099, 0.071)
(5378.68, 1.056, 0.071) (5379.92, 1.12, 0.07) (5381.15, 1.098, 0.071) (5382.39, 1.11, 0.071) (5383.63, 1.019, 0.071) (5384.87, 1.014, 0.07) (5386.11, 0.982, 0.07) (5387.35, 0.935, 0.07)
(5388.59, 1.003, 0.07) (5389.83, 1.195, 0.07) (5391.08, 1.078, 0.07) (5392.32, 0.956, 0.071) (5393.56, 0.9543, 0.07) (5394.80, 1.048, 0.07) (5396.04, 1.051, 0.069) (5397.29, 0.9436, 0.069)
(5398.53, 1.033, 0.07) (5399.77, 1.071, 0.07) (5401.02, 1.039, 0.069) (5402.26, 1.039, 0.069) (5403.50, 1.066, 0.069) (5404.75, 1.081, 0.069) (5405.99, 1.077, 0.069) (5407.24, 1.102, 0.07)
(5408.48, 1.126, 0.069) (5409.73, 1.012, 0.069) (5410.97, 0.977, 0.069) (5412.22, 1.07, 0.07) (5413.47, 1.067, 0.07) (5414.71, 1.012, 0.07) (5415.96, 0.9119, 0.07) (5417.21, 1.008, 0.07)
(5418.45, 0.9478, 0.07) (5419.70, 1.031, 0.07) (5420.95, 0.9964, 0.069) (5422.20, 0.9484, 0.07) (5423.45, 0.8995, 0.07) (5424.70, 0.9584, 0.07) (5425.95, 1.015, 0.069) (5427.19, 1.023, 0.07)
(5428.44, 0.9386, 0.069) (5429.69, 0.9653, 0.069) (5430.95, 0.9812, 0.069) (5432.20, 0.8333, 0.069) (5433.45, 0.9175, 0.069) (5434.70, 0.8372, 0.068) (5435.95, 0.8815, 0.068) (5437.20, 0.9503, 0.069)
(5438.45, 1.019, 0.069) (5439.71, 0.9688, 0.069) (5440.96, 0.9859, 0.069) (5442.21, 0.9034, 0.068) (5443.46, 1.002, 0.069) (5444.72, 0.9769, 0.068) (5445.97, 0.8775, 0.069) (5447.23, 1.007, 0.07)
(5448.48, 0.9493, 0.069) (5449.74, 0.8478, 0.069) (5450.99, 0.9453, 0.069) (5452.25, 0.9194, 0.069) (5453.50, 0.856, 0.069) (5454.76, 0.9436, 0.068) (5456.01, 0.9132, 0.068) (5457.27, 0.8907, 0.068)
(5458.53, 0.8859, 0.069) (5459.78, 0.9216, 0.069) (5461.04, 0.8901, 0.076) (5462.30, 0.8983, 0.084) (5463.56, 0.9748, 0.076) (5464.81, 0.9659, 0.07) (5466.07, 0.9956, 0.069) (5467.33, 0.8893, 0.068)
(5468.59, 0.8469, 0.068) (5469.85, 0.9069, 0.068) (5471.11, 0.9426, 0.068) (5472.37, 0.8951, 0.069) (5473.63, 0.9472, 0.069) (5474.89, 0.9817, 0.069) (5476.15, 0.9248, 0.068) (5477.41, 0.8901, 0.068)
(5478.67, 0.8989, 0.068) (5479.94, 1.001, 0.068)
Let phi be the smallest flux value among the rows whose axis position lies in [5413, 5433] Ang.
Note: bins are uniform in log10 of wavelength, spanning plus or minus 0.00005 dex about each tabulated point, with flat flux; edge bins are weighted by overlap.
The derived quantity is 0.8333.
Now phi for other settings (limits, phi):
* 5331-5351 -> 0.8504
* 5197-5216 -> 0.982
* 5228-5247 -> 0.8541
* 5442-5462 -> 0.8478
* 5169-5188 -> 1.111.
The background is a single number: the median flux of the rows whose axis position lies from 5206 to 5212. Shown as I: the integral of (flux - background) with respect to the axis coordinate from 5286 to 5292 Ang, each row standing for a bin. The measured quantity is -0.43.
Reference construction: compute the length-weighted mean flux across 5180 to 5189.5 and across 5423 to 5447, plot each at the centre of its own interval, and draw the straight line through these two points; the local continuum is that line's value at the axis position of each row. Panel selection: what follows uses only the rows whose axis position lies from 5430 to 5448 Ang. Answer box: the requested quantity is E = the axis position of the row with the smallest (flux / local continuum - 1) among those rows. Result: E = 5432.20 Ang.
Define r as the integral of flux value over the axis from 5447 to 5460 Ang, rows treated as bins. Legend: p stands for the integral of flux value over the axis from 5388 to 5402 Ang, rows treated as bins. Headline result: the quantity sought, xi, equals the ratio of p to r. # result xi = 1.22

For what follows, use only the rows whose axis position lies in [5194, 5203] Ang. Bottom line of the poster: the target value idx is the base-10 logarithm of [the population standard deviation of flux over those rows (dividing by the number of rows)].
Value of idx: -1.10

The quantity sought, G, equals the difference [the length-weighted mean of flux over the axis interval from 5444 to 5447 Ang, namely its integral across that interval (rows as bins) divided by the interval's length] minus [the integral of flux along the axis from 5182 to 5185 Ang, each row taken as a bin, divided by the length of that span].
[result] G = -0.244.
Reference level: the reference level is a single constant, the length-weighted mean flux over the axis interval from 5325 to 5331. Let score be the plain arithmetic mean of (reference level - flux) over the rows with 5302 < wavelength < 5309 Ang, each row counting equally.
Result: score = 0.00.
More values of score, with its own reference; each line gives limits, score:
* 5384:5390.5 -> -0.07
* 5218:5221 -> -0.14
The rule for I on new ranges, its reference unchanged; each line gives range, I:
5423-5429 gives -0.49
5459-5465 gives -0.75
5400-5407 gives 0.09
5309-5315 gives -0.54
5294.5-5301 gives -0.65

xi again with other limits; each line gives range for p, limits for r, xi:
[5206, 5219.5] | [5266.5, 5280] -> 1.14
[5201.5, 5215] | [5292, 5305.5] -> 1.14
